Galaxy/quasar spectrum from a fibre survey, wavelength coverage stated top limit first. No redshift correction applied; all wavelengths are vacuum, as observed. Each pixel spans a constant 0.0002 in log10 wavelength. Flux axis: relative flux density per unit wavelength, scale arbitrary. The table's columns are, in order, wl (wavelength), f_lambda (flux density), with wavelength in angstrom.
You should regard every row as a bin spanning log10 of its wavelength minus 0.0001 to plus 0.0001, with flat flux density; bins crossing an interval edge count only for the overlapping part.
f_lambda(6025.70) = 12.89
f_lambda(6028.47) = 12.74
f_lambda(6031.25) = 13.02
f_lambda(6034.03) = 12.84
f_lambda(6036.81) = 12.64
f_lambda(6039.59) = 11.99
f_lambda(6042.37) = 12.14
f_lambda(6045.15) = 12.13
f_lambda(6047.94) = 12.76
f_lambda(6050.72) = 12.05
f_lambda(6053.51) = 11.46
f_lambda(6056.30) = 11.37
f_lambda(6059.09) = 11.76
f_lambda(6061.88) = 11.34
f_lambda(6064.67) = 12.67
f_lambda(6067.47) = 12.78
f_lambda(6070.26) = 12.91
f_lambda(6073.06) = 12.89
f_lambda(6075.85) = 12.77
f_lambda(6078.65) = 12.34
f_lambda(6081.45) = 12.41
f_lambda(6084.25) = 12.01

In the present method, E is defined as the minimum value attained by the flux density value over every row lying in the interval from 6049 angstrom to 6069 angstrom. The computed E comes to 11.34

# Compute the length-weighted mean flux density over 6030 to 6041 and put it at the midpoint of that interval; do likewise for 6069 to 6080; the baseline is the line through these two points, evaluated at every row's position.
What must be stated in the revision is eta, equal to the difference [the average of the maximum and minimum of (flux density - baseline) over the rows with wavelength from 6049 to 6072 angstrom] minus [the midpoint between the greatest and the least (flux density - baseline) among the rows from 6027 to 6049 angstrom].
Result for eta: -0.47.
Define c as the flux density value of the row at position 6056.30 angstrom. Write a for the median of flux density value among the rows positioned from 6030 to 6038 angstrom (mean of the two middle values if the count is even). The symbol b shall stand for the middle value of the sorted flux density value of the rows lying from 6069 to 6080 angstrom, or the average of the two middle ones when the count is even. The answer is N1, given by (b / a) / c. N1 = 0.088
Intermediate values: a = 12.8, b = 12.8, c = 11.37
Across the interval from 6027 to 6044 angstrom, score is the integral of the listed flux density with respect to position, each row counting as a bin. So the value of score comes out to 214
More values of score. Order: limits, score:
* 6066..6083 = 216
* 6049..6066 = 200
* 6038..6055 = 206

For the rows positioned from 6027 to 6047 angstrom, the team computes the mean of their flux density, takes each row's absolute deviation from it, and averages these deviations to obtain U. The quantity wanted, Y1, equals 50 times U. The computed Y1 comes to 18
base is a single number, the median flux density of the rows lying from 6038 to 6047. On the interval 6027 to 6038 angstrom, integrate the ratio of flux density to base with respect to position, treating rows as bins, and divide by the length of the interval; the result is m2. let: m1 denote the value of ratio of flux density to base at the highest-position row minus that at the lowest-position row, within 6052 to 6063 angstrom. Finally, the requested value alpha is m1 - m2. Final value -1.07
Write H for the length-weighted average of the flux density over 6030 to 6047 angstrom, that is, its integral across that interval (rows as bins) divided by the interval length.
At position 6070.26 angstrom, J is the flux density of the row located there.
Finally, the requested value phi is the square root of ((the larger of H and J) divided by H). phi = 1.02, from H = 12.5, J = 12.91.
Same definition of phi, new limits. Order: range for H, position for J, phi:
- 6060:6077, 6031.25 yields 1.02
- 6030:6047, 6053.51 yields 1.00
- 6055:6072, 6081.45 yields 1.01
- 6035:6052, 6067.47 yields 1.02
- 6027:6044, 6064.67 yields 1.00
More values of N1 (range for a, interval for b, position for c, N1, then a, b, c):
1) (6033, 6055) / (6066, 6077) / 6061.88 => 0.093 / 12.1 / 12.8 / 11.34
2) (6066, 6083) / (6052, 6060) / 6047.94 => 0.070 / 12.8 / 11.5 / 12.76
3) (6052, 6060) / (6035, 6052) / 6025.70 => 0.082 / 11.5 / 12.1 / 12.89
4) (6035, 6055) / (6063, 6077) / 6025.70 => 0.082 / 12.1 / 12.8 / 12.89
